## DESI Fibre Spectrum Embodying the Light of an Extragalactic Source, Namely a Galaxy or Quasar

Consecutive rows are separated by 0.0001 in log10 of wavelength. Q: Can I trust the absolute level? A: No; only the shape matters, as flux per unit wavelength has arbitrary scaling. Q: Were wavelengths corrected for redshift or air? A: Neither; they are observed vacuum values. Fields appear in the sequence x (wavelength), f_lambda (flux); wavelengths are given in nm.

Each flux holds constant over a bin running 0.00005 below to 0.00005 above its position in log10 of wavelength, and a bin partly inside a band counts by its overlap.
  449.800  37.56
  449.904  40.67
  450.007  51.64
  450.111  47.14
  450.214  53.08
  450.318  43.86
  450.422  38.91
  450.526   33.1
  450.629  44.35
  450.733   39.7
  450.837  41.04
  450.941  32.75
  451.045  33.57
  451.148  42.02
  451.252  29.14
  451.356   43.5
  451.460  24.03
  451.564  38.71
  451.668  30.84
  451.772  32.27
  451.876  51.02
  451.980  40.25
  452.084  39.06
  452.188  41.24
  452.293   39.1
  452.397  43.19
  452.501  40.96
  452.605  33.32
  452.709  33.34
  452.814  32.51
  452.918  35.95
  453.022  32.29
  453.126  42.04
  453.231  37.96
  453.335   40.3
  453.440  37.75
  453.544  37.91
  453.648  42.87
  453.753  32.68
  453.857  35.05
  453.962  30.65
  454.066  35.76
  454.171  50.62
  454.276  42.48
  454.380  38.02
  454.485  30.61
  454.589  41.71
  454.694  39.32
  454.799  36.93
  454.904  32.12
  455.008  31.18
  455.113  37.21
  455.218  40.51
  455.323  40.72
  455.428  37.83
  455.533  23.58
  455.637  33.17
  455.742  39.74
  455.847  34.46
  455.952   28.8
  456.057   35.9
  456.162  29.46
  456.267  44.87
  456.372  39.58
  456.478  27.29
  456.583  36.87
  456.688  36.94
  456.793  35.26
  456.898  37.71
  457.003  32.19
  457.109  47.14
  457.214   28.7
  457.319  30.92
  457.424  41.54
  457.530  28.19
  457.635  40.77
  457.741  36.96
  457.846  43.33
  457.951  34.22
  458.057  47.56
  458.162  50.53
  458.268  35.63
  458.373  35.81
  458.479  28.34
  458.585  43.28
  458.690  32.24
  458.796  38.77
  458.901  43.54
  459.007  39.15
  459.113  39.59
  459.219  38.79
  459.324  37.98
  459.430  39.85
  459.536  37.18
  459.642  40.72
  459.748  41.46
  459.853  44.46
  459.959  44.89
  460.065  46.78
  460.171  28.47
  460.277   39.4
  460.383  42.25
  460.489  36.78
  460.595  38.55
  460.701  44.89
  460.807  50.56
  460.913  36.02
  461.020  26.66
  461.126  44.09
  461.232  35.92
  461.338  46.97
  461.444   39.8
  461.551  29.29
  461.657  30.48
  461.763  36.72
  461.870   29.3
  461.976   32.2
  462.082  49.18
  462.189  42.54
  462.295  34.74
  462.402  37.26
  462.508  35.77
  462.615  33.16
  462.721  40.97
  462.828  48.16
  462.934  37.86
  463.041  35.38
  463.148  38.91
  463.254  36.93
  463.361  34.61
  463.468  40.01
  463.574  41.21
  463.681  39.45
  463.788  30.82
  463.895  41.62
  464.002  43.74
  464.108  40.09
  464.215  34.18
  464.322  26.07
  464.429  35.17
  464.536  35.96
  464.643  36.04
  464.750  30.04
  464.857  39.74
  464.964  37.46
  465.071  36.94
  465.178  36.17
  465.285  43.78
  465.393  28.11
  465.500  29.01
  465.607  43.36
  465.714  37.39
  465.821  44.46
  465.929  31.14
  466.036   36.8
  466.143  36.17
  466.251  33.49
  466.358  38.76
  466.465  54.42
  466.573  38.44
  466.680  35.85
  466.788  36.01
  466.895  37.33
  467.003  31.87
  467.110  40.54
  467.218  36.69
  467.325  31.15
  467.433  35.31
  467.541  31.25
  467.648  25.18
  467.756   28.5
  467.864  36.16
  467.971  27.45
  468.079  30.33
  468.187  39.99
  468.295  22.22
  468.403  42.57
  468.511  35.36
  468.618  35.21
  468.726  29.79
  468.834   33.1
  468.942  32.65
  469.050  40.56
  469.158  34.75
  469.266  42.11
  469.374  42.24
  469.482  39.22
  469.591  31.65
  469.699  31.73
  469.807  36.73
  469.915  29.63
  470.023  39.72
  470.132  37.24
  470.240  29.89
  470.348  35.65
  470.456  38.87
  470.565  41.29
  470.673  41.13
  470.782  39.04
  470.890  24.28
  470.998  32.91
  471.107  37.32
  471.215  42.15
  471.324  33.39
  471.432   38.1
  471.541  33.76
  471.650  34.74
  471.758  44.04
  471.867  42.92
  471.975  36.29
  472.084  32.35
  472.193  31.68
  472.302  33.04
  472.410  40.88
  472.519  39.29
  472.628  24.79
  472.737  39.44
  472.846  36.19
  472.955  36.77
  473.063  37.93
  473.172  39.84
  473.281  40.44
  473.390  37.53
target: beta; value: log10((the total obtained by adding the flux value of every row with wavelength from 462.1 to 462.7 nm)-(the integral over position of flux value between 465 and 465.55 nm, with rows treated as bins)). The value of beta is 2.216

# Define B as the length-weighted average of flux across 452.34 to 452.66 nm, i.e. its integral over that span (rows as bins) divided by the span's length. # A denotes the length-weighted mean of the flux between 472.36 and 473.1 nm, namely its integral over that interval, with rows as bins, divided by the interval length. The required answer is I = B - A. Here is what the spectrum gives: 2.8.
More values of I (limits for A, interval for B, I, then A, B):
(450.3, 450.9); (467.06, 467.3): -2.1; 39.8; 37.7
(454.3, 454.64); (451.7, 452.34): 2.8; 37.3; 40.2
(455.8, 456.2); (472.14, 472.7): 1.9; 32.2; 34.1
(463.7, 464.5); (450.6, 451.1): 1.9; 36.1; 38.0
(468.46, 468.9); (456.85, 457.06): 1.6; 33.4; 35.0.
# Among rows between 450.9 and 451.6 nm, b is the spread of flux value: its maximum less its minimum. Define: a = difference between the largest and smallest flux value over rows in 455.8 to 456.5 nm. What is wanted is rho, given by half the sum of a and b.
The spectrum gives 19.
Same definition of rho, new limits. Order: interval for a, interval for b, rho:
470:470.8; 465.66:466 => 12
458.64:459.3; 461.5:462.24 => 16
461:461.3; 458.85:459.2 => 11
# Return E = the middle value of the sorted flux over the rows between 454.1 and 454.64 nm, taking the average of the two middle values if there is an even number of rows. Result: 42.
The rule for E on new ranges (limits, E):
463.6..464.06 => 41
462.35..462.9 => 37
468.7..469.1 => 33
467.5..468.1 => 29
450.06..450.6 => 44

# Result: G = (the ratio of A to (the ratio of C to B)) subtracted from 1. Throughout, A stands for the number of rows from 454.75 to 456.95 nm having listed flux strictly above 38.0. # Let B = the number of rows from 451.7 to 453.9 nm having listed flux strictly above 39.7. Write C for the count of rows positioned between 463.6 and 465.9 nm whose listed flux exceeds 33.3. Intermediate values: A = 5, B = 8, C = 16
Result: -1.5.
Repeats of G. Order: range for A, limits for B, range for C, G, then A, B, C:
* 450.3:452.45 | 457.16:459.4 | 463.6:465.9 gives -5.1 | 14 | 7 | 16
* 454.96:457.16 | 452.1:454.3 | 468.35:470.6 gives -2.4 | 6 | 8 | 14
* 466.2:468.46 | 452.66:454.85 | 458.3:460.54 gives -1.0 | 6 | 6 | 18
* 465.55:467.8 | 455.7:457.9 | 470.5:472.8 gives -1.4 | 6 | 6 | 15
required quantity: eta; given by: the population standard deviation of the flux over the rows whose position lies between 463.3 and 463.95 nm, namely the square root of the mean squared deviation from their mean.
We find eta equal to 3.9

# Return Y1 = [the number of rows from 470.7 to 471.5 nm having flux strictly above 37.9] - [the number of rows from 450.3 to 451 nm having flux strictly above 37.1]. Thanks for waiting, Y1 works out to -2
